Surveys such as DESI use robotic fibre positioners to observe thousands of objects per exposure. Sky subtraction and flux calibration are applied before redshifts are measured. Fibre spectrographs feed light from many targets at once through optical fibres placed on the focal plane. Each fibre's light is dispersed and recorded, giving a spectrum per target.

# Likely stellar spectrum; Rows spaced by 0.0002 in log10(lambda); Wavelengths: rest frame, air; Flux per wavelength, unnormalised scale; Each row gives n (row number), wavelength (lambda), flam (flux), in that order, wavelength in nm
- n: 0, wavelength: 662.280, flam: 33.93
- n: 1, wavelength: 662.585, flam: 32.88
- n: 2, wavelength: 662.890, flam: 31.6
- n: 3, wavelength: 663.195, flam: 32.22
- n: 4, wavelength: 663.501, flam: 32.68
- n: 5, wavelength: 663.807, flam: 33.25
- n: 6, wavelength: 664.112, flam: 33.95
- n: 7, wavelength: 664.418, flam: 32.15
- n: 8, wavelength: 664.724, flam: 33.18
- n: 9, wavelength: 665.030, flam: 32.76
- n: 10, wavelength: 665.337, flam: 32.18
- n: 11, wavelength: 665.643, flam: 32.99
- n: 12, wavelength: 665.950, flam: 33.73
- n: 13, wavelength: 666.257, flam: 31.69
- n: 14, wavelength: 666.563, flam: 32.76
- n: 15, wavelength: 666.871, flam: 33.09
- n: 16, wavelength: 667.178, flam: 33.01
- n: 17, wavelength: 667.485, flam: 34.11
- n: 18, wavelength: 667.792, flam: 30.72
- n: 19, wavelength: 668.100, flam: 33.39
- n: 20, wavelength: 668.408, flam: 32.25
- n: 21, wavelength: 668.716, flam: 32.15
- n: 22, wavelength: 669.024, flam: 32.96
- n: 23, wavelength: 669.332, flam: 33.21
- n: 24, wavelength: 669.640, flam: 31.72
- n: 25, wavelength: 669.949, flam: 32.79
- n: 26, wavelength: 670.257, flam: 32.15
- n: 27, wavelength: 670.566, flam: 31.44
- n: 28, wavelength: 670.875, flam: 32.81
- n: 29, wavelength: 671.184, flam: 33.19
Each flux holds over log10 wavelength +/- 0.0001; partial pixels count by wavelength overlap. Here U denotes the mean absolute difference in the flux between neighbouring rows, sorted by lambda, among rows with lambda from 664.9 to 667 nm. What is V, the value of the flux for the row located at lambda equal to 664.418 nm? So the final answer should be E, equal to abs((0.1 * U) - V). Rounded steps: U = 0.93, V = 32.15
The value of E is 32.1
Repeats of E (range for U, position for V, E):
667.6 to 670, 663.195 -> 32.1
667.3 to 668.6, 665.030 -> 32.5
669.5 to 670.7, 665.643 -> 32.9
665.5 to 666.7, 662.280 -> 33.8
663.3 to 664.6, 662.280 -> 33.8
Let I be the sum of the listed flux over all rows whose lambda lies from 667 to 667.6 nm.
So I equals 67.1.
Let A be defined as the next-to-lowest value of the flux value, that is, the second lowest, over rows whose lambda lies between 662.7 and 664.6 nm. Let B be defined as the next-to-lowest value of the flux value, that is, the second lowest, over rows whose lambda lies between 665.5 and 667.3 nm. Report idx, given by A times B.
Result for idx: 1053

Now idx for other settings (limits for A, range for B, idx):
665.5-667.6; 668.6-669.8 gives 1053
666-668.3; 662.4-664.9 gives 1019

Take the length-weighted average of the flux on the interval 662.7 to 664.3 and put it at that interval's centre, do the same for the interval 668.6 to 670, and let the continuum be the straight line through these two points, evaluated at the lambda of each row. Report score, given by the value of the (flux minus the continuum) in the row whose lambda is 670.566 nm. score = -1.1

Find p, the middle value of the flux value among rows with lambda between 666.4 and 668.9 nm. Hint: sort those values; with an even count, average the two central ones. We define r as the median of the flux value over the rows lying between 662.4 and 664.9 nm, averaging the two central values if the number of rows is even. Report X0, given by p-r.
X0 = 0.1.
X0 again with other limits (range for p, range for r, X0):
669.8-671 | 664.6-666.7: -0.3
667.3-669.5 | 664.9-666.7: 0.2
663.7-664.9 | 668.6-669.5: 0.3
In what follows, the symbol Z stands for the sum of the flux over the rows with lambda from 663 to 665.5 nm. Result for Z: 262.4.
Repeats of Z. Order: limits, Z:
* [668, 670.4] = 260.6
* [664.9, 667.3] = 262.2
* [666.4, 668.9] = 261.5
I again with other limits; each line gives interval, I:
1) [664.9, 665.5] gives 64.9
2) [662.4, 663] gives 64.5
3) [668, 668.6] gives 65.6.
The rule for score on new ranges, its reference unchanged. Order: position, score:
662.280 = 1.2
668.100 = 0.8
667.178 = 0.4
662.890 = -1.2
